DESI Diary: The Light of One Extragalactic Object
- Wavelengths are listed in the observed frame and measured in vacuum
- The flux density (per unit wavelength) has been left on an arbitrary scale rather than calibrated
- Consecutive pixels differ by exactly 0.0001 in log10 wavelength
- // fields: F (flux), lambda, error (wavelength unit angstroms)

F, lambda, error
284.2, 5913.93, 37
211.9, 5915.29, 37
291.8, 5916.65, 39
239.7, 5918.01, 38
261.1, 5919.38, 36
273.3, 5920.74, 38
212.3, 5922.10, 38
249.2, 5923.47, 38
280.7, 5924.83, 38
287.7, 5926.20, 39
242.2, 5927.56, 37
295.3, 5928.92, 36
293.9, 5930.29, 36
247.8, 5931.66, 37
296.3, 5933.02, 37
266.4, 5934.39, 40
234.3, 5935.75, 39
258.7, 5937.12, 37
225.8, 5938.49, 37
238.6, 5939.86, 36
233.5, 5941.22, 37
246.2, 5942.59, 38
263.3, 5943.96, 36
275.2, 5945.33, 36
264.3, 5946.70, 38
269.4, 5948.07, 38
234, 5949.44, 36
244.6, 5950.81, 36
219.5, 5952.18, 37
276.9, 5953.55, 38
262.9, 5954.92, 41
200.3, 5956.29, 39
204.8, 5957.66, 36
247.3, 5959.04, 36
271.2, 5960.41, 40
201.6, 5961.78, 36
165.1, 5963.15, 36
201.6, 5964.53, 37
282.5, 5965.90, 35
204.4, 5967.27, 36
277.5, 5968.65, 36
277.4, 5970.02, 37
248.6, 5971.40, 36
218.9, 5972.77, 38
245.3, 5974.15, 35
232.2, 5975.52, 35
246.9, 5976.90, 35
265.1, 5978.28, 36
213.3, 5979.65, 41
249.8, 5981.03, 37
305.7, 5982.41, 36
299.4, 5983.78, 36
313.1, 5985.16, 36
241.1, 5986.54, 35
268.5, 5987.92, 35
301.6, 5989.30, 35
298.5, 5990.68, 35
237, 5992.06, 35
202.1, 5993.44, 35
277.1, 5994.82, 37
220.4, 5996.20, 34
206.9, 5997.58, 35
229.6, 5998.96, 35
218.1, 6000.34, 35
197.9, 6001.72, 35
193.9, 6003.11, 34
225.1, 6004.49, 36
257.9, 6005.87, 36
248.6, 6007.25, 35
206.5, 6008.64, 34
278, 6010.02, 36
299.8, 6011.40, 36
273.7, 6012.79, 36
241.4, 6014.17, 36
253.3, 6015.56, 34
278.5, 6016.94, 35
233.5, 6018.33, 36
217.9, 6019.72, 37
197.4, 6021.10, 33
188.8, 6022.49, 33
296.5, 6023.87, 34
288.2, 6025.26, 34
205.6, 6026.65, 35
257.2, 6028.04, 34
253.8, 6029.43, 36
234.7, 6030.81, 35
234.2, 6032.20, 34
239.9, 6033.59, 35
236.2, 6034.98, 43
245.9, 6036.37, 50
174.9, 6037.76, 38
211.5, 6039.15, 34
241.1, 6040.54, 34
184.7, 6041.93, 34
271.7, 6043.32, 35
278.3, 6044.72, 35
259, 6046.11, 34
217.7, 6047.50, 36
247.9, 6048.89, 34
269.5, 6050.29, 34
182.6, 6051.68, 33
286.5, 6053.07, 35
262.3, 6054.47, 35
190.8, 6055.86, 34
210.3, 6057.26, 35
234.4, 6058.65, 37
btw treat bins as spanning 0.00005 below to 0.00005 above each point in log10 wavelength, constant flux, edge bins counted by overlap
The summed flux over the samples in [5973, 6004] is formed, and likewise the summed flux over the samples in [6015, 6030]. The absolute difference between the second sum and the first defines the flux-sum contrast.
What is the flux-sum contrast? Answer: 2793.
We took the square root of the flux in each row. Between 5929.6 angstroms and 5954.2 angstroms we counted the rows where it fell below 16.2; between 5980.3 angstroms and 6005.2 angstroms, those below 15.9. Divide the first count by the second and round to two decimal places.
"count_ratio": 0.91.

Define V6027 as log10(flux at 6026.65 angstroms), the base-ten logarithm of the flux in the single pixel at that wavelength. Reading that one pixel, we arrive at 2.31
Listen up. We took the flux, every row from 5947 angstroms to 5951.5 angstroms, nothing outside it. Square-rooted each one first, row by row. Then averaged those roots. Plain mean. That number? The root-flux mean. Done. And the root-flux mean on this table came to 15.8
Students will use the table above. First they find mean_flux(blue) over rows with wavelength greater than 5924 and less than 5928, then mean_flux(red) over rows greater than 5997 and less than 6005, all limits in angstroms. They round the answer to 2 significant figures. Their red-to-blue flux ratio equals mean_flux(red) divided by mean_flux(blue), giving 0.78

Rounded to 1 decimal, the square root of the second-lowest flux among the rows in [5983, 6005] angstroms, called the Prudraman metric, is 14.1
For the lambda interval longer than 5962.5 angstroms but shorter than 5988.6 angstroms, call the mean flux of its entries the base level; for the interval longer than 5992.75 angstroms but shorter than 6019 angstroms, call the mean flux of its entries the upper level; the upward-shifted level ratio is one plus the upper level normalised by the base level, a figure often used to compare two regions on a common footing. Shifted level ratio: 1.95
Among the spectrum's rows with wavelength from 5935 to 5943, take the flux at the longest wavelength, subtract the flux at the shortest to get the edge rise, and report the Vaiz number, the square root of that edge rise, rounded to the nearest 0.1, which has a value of 3.4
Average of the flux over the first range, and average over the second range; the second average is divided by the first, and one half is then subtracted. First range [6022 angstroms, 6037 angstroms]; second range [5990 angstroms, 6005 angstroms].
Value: 0.43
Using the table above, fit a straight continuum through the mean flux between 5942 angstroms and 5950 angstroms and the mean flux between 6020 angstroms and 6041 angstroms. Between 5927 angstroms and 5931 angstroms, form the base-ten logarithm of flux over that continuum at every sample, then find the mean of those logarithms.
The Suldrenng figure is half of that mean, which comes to 0.010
